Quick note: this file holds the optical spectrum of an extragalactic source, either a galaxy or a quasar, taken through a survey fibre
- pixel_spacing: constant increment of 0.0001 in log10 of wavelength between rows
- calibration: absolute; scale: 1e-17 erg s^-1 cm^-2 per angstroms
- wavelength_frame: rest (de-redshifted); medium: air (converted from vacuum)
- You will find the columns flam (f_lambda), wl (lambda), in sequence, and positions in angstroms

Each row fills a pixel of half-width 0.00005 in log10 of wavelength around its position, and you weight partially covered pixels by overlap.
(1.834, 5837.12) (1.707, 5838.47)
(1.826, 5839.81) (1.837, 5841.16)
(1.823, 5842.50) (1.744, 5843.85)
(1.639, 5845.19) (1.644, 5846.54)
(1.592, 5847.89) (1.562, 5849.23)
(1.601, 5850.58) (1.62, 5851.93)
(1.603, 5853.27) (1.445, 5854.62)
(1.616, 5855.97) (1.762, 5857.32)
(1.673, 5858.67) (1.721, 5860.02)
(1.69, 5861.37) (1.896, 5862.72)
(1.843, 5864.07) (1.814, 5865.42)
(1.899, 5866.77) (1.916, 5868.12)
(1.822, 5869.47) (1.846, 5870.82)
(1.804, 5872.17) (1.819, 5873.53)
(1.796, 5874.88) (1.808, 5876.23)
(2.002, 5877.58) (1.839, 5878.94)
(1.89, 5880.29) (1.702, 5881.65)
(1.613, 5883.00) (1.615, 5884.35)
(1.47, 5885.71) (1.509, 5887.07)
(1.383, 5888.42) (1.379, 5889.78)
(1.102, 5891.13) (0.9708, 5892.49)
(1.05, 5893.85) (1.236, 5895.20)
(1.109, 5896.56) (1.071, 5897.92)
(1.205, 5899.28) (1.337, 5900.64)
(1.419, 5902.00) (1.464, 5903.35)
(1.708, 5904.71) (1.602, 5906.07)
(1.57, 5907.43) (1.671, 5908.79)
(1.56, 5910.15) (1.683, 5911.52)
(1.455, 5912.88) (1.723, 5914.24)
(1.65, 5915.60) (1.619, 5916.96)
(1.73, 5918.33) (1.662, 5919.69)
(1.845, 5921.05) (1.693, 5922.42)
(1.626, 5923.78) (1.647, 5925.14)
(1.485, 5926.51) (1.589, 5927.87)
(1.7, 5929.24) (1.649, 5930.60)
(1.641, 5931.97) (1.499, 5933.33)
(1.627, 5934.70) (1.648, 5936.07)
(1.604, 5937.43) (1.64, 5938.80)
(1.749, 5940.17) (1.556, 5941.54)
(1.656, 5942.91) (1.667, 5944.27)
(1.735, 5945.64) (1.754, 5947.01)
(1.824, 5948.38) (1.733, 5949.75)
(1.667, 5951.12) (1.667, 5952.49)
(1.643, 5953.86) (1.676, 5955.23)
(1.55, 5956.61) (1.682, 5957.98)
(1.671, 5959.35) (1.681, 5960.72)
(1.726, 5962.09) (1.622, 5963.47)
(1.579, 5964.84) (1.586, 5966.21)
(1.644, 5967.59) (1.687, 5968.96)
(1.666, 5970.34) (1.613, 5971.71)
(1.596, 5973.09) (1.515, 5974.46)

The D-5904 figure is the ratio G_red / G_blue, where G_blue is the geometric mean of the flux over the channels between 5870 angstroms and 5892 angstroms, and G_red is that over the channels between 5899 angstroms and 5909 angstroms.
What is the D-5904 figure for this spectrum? 0.91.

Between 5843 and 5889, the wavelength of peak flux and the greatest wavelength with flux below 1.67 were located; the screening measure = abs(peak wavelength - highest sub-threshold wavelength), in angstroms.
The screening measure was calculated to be 10.8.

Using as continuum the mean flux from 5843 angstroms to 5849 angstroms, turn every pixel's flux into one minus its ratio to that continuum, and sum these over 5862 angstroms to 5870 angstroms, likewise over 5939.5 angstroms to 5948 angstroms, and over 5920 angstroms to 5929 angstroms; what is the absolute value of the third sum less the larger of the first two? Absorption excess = 0.14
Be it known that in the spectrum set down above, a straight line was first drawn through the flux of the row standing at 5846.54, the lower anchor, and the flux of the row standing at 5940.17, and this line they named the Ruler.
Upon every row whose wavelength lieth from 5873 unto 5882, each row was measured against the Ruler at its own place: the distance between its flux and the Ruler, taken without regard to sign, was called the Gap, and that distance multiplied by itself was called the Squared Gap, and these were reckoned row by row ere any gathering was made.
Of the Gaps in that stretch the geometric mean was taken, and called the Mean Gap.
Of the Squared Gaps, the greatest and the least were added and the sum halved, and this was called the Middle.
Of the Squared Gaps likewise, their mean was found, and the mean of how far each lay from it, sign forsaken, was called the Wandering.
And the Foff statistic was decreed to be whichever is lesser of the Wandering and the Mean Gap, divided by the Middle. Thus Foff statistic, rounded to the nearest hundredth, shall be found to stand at 0.45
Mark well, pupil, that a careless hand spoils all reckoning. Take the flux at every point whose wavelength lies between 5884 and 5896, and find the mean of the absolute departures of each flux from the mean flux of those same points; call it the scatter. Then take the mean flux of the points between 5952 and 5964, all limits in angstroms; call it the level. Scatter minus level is -1.469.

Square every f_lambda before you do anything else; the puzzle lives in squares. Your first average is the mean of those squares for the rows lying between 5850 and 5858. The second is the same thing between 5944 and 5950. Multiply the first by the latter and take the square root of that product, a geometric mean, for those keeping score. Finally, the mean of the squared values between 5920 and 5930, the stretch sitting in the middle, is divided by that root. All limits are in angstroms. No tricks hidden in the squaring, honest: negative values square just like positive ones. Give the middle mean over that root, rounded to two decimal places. 0.98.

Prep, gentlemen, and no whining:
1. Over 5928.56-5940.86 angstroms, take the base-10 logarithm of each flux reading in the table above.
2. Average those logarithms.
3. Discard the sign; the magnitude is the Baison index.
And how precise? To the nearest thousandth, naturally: 0.214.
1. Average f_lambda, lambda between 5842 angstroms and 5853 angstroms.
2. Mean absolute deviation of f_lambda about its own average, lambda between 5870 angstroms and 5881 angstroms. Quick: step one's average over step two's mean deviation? 35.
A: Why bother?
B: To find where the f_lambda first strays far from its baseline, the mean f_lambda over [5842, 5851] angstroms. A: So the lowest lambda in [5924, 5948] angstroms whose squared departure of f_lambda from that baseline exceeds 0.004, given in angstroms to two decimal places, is 5926.51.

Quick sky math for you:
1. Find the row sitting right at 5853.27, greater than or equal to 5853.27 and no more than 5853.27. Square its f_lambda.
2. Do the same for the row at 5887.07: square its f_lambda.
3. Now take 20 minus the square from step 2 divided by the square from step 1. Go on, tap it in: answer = 19.1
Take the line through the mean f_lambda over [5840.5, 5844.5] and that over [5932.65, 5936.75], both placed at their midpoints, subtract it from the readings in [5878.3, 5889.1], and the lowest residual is -0.3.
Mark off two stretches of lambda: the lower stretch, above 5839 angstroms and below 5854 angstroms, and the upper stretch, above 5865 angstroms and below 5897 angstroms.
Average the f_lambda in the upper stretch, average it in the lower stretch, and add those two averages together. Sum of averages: 3.28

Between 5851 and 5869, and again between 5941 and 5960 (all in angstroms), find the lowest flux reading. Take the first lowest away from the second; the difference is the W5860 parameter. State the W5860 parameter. 0.1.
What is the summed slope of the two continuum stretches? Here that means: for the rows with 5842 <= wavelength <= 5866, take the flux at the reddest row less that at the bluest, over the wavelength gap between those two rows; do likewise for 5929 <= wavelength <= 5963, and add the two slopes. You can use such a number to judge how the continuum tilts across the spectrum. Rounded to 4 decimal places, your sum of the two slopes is 0.0004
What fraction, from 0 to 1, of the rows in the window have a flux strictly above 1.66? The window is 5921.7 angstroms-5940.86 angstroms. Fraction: 0.21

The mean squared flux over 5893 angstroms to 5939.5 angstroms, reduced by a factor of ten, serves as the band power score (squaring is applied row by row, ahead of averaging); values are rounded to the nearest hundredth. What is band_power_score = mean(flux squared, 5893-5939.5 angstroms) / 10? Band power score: 0.24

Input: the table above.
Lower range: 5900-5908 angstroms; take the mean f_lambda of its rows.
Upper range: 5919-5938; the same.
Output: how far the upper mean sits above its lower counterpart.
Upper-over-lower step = 0.12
